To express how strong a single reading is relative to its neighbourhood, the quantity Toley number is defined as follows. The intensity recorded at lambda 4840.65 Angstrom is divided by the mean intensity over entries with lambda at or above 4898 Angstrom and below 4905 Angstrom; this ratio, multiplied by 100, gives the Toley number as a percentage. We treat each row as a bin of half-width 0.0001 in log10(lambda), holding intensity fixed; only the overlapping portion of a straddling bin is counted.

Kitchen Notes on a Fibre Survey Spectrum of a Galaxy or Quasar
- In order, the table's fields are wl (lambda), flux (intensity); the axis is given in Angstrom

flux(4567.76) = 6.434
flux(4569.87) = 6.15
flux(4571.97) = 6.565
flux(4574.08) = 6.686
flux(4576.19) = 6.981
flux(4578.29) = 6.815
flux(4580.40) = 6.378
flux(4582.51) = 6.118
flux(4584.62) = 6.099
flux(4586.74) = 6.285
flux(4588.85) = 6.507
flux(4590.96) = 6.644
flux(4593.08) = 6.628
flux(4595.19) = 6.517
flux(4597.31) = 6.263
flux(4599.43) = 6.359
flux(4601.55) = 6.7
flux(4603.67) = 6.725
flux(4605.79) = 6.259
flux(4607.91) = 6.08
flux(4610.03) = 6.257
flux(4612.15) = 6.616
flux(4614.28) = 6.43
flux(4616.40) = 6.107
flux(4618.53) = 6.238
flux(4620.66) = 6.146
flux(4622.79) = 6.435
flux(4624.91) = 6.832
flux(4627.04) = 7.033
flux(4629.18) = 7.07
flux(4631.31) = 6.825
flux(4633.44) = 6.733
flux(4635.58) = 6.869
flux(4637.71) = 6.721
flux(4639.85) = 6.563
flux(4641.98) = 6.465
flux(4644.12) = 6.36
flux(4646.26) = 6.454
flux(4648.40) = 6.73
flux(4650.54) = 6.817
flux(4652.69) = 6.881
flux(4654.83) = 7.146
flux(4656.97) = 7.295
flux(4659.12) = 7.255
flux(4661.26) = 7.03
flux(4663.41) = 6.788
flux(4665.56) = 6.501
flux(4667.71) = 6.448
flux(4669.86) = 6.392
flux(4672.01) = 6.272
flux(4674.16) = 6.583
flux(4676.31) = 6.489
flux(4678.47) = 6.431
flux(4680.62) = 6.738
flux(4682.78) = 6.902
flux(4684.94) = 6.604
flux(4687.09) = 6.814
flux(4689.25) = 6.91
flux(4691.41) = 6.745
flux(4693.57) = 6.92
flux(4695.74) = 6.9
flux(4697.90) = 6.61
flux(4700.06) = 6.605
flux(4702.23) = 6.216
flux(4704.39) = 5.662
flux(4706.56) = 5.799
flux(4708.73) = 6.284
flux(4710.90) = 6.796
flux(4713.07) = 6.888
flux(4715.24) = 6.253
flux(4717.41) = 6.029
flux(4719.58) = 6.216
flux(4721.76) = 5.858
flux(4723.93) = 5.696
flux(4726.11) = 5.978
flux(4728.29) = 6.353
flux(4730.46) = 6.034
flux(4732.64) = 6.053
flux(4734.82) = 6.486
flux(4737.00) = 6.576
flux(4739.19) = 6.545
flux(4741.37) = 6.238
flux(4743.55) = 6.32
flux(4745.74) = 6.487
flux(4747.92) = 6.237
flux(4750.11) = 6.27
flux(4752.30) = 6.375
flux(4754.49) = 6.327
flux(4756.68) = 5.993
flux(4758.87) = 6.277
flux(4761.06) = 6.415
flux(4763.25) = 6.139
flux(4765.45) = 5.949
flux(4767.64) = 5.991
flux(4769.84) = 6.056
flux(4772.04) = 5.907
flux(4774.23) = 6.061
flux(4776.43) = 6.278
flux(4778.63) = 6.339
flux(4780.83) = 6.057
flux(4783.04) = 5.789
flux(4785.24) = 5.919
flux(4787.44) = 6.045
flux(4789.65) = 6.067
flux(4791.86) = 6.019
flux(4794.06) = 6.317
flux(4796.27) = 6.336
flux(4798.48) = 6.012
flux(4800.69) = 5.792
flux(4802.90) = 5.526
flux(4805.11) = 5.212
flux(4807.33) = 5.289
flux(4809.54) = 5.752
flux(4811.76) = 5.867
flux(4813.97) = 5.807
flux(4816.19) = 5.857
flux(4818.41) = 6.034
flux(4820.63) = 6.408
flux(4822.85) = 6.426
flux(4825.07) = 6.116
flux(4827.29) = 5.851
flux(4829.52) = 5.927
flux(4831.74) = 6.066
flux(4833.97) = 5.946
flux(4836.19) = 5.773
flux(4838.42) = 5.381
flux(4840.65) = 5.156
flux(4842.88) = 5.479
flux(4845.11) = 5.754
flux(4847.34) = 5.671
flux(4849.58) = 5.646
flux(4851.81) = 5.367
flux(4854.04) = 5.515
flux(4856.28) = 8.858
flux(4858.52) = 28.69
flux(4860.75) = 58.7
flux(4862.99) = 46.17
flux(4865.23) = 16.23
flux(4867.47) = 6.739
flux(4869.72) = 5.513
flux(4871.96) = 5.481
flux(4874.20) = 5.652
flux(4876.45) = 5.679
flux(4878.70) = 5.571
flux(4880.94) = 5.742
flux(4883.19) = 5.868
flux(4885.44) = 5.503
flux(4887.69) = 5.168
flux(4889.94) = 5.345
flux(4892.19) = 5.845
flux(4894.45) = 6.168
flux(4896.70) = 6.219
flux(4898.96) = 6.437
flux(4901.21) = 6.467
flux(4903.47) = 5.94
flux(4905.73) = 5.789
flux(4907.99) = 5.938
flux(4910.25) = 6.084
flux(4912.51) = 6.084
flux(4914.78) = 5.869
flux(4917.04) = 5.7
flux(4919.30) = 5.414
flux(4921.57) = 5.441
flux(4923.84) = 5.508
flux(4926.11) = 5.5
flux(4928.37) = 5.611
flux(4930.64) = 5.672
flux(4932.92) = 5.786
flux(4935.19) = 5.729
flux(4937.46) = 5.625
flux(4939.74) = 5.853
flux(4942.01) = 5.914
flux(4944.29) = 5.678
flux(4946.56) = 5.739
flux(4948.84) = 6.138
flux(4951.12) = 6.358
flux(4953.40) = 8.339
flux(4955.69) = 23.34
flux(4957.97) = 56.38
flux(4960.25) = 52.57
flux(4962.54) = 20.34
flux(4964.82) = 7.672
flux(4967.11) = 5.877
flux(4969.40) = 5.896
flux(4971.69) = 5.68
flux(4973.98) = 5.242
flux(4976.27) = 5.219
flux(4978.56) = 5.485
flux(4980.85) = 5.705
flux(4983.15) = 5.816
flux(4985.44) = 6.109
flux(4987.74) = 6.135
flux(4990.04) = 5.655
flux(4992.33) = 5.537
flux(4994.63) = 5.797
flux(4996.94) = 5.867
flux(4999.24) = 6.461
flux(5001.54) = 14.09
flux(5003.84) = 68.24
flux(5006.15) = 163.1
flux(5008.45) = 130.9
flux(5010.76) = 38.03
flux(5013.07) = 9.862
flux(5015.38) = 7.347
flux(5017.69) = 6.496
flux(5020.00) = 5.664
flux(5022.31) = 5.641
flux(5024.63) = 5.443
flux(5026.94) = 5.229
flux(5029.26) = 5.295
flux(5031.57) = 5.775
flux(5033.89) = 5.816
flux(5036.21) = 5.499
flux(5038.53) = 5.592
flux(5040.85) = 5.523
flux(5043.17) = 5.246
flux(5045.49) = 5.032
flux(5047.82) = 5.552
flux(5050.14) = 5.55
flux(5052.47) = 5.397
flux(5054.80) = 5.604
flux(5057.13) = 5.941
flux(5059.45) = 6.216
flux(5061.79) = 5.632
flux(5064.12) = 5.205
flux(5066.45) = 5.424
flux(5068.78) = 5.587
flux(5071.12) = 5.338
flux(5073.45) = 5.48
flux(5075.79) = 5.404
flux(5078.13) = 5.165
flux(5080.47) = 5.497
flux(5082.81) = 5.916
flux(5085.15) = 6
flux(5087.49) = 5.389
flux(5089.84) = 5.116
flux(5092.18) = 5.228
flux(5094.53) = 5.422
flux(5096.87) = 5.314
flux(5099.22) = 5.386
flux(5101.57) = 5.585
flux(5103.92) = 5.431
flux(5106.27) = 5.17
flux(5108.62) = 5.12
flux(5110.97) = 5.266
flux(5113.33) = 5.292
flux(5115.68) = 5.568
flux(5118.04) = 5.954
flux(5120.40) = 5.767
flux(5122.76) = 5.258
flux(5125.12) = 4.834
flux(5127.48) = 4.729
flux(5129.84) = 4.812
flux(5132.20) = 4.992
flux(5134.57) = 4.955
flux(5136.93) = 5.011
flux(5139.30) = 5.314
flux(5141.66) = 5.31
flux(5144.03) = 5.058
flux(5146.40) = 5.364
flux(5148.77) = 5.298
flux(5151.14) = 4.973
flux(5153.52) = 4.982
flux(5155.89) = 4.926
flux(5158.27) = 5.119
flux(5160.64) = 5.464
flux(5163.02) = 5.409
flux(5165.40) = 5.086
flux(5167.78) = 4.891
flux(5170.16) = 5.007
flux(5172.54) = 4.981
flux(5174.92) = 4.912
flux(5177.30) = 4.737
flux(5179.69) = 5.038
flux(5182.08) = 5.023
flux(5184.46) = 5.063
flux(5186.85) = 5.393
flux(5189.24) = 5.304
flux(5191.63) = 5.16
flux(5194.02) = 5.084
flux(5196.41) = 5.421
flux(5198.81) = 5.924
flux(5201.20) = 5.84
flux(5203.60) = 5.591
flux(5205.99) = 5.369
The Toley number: 82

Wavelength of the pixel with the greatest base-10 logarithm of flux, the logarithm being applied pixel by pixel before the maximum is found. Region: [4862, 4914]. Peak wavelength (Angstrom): 4862.99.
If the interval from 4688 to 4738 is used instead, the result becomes 4693.57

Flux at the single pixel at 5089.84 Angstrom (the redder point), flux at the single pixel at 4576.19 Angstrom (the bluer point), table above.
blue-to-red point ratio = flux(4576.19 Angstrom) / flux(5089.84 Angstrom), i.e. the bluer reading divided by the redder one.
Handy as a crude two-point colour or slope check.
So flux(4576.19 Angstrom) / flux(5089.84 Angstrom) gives 1.36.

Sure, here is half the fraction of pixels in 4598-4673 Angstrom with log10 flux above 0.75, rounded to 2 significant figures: 0.50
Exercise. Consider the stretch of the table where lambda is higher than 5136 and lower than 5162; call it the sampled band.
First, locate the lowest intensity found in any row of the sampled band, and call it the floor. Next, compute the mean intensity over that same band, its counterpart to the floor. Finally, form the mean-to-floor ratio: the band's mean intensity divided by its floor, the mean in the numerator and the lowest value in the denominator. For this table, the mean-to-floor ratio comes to 1.05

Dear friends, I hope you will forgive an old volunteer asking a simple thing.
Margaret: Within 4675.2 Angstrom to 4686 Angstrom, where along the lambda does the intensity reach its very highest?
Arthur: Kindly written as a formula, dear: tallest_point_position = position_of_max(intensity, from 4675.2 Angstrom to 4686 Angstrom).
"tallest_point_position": 4682.78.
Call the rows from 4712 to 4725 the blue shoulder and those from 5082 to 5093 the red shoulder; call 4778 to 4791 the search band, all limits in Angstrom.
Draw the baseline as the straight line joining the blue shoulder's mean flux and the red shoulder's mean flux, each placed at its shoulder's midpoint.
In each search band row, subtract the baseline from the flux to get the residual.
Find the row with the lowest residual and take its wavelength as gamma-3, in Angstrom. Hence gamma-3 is 4783.04 Angstrom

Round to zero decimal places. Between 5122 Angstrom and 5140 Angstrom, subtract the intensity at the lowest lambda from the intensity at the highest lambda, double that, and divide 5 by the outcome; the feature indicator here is 45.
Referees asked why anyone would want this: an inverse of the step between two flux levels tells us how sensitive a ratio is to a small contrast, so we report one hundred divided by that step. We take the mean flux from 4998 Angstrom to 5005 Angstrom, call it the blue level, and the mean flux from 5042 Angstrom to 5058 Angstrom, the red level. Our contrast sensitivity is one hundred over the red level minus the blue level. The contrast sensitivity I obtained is -4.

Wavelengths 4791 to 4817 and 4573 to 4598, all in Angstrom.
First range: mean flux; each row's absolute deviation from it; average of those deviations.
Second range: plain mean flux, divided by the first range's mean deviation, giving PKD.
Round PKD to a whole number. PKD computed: 26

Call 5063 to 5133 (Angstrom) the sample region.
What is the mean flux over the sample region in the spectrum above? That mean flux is 5.4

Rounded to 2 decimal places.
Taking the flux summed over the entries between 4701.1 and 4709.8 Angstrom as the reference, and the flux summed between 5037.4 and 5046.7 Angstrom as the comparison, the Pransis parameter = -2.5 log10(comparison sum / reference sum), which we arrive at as 0.12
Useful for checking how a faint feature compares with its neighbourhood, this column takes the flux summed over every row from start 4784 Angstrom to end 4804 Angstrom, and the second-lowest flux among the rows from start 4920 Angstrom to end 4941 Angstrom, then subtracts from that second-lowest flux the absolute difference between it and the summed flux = -43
